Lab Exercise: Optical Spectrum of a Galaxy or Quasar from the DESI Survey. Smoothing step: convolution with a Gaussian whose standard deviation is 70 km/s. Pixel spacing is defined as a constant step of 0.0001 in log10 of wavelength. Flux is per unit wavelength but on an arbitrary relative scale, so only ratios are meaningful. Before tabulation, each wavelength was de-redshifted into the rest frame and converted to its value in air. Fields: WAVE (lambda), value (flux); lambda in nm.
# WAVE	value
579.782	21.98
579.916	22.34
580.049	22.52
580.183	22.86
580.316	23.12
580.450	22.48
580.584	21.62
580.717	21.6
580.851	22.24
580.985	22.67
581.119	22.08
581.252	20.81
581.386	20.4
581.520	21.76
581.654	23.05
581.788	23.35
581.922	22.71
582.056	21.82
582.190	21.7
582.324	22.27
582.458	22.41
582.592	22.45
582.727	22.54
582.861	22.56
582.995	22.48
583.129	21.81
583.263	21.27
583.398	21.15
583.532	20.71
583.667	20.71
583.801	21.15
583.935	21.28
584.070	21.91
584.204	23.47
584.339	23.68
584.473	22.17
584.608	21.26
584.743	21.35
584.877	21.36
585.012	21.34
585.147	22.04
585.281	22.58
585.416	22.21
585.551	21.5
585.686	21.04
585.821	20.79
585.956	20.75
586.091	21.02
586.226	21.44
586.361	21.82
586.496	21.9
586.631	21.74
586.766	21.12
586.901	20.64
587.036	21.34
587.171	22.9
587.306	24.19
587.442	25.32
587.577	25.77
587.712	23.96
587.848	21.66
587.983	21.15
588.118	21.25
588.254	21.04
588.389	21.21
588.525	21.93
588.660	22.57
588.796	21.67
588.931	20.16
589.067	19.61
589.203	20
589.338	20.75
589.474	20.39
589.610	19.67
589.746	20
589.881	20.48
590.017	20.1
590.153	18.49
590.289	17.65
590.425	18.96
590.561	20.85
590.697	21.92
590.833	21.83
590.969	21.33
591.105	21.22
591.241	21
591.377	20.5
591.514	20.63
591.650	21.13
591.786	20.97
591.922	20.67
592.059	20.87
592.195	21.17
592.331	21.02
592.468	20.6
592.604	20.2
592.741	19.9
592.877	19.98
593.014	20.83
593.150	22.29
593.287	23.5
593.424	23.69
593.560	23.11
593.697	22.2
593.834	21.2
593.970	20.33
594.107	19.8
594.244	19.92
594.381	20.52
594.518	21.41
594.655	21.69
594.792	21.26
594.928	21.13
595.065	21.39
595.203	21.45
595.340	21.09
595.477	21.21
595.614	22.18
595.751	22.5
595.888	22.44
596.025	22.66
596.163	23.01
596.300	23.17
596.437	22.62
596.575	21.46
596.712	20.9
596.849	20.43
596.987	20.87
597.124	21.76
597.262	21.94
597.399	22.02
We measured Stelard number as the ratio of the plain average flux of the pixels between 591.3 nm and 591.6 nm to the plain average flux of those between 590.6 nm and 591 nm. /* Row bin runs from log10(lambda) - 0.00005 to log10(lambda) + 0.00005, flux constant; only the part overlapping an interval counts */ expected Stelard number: 0.95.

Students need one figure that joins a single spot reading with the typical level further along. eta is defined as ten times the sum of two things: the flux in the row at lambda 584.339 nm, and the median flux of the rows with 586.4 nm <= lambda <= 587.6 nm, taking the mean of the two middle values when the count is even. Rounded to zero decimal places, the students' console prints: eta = 456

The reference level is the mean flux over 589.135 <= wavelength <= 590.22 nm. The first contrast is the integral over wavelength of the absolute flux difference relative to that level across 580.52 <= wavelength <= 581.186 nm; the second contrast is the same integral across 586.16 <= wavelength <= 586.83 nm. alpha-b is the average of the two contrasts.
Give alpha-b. 1.23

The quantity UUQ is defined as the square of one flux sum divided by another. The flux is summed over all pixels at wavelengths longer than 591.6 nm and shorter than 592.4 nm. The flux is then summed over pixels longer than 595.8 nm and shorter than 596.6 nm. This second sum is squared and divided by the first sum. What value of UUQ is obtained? 146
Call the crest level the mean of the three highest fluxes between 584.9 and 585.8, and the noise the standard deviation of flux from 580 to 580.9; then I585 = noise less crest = -21.7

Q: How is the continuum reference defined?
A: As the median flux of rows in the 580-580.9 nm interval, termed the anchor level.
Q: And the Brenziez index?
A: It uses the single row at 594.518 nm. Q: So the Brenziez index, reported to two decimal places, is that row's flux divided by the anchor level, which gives 0.95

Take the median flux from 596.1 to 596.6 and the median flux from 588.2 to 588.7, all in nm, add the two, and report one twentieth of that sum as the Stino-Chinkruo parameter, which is 2.22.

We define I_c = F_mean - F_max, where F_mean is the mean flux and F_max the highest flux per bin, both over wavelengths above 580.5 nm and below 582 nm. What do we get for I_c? -1.3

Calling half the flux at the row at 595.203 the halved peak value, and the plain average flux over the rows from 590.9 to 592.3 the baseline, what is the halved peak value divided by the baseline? 0.51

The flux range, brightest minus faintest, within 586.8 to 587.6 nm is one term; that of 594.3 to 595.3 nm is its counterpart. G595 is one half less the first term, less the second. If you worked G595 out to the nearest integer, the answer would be -6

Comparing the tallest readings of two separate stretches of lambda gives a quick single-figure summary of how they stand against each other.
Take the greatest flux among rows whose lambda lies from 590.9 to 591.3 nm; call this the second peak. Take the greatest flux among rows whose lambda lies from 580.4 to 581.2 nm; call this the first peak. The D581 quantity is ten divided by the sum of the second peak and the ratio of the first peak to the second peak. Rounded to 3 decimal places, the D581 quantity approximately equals 0.447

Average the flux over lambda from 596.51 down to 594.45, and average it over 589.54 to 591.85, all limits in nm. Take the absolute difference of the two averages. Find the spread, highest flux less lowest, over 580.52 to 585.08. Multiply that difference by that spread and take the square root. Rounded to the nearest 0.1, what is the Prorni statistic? 2.3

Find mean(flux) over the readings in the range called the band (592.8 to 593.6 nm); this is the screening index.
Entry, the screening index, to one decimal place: 22.2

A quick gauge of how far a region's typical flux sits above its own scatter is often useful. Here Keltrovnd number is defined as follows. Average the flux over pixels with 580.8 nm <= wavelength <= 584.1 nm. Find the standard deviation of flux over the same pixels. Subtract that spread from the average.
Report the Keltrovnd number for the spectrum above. 21.1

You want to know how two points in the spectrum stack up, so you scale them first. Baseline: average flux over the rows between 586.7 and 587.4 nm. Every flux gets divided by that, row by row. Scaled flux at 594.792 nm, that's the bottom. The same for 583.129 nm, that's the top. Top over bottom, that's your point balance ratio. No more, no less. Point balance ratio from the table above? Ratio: 1.03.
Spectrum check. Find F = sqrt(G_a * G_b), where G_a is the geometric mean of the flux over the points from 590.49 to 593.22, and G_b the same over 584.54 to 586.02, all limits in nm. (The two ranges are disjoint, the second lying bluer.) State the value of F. 21.2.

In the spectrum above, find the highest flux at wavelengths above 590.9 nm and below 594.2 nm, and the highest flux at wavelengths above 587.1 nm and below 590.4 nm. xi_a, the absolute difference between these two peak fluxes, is 2.1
